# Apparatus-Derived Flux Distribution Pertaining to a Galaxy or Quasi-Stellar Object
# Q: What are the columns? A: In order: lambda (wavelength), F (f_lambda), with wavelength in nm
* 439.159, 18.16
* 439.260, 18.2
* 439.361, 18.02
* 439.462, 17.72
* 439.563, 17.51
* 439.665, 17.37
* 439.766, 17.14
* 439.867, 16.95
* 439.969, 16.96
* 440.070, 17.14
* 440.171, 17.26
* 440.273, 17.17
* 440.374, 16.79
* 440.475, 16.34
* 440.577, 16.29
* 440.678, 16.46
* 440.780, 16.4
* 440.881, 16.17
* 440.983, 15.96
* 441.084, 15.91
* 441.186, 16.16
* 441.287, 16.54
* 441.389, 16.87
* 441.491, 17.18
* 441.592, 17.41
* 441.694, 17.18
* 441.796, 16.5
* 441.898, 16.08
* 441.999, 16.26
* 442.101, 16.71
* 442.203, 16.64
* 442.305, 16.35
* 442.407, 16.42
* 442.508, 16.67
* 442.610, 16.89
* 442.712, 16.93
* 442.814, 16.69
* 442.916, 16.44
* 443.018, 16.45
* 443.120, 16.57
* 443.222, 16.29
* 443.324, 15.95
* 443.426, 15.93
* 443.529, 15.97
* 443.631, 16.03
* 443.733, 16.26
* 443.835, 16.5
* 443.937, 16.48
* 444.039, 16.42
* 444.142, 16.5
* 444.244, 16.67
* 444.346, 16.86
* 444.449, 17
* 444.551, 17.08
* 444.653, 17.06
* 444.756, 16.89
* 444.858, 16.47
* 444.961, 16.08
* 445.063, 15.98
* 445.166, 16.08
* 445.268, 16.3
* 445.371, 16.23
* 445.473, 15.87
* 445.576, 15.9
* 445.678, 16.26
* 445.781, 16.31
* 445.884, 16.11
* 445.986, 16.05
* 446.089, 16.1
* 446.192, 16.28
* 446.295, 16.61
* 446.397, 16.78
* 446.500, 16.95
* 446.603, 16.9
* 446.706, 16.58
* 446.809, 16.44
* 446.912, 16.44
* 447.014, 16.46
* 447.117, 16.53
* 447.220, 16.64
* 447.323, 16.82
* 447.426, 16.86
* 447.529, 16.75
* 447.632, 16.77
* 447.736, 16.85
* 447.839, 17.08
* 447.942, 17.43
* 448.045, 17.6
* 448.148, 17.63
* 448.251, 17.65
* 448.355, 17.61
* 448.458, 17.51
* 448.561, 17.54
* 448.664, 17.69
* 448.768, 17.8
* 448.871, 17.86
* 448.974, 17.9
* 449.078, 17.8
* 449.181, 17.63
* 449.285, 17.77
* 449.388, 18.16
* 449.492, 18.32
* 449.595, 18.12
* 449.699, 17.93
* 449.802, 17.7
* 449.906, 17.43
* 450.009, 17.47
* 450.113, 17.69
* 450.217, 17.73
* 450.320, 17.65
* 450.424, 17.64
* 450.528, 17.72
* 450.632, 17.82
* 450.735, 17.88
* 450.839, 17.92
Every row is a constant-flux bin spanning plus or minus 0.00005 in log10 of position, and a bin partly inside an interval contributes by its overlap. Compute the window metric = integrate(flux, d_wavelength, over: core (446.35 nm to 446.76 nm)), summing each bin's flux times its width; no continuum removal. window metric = 6.9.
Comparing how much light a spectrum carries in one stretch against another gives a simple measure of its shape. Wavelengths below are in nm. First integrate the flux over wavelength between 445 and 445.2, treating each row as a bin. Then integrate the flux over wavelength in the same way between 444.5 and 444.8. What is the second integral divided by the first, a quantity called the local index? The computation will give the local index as 1.59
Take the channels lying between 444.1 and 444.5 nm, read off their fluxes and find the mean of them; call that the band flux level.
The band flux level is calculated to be 16.8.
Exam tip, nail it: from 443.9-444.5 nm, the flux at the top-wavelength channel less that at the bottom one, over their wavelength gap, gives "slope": 1.0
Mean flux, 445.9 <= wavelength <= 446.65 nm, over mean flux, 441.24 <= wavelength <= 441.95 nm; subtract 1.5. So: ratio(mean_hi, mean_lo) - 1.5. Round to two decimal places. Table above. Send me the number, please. -0.52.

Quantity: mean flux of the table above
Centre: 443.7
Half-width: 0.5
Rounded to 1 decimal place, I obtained 16.2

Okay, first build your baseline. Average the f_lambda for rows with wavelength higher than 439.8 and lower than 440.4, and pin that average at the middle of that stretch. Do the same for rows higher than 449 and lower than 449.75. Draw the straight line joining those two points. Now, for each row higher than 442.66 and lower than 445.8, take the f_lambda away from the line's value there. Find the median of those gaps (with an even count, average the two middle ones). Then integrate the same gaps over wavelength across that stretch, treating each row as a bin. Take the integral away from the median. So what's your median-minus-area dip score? -2.3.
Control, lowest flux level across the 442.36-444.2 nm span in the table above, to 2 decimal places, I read 15.93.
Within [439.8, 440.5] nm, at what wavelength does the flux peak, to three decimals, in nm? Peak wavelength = 440.171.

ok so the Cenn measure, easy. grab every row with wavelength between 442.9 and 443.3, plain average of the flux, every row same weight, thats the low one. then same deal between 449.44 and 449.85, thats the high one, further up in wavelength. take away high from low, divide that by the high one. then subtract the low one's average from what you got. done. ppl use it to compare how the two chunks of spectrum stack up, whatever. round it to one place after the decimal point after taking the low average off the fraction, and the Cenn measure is -16.5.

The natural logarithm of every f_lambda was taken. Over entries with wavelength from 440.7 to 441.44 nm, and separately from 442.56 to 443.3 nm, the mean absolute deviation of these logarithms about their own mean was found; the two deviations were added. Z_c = 0.028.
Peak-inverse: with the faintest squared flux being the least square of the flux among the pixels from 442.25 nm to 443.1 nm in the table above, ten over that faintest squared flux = 0.0374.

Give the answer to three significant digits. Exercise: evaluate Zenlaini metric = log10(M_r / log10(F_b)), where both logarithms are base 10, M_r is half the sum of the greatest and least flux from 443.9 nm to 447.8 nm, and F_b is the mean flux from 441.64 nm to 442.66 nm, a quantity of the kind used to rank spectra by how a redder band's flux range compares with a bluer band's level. 1.13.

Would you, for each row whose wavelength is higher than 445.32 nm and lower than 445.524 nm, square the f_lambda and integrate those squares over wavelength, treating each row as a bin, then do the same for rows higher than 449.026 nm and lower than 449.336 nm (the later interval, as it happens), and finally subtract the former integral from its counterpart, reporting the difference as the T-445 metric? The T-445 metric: 45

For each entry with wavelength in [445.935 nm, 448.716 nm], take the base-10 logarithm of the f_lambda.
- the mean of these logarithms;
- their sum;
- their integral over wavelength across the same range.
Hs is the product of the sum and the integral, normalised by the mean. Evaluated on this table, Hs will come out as 92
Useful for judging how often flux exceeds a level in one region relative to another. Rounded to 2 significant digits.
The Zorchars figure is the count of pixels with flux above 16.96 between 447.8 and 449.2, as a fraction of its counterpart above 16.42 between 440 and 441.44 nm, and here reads 2.0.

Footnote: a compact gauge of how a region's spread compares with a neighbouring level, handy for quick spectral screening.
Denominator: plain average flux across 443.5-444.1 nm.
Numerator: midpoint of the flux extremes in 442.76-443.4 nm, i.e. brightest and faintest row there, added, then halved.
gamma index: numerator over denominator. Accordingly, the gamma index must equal 1.00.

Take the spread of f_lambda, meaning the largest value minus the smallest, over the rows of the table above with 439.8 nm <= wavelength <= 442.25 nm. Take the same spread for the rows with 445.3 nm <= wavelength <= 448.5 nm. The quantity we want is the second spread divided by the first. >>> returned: 1.19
